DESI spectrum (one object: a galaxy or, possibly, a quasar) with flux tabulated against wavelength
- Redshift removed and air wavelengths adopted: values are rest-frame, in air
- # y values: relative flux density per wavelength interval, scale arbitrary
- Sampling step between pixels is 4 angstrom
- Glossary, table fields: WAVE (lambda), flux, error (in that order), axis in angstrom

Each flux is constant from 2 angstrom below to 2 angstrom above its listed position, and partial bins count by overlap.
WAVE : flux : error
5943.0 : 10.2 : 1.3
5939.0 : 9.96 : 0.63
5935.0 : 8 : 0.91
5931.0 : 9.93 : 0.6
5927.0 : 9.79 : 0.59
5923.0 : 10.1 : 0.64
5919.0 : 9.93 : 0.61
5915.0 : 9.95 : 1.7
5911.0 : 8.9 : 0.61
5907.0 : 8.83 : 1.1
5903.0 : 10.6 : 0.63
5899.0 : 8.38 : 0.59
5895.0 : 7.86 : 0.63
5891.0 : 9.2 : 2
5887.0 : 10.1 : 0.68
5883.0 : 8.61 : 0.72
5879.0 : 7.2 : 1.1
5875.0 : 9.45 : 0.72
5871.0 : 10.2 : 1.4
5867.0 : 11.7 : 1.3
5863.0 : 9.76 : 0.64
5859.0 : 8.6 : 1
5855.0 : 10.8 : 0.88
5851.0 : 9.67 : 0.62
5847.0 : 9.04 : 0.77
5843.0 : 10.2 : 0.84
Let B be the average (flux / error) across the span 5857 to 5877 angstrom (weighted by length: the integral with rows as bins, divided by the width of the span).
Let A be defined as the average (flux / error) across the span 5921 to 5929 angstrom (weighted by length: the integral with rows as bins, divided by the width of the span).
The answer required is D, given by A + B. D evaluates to 26.8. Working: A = 16.2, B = 11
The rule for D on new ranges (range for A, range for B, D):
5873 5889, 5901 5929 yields 25.0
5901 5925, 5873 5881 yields 22.7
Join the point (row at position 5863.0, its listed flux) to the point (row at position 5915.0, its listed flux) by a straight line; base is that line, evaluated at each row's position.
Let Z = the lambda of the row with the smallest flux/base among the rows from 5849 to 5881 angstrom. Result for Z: 5879.0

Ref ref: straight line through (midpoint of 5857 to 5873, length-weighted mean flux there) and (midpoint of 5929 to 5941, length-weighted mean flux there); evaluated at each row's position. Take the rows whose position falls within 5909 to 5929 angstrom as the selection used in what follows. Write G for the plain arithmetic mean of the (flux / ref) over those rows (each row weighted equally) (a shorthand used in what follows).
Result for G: 1.03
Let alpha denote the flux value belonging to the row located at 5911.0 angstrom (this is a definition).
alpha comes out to 8.9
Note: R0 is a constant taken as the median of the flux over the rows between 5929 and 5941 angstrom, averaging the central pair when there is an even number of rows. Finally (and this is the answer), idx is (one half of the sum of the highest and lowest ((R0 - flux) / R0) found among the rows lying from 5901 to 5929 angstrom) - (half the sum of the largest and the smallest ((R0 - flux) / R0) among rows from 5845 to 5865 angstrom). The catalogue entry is 0.00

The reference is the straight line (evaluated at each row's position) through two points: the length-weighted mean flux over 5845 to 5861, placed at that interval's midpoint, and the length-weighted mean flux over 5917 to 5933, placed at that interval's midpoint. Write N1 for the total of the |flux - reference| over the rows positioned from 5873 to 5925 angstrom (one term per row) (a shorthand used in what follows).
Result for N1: 11.0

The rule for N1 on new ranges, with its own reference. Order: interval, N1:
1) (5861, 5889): 7.0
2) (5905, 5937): 4.4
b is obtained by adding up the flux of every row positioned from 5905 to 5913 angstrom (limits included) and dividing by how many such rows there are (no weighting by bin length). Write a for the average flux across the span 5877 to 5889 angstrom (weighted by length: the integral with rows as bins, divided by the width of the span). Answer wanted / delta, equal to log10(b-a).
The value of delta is -0.6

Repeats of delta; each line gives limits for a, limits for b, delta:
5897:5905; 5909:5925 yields -0.6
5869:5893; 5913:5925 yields -0.1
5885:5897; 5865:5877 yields 0.1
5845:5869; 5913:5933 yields -1.9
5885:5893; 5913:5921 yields -0.5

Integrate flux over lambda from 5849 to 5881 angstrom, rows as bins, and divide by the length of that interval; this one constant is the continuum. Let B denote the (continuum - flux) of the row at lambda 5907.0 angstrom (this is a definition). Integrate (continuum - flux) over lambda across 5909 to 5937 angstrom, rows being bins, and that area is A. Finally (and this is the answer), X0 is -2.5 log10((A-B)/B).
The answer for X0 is -1.57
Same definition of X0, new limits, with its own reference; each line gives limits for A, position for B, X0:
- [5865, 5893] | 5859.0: -1.41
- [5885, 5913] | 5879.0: -1.79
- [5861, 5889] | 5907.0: -0.89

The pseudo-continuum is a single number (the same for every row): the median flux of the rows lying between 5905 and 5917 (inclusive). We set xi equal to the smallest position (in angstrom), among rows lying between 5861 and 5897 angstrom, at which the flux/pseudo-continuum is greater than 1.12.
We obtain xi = 5867.0 angstrom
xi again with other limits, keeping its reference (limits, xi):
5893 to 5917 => 5903.0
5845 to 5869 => 5855.0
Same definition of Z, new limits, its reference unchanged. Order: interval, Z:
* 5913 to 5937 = 5935.0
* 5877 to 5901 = 5879.0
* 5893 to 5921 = 5895.0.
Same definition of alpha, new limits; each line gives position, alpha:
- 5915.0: 9.95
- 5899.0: 8.38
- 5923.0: 10.1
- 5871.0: 10.2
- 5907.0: 8.83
